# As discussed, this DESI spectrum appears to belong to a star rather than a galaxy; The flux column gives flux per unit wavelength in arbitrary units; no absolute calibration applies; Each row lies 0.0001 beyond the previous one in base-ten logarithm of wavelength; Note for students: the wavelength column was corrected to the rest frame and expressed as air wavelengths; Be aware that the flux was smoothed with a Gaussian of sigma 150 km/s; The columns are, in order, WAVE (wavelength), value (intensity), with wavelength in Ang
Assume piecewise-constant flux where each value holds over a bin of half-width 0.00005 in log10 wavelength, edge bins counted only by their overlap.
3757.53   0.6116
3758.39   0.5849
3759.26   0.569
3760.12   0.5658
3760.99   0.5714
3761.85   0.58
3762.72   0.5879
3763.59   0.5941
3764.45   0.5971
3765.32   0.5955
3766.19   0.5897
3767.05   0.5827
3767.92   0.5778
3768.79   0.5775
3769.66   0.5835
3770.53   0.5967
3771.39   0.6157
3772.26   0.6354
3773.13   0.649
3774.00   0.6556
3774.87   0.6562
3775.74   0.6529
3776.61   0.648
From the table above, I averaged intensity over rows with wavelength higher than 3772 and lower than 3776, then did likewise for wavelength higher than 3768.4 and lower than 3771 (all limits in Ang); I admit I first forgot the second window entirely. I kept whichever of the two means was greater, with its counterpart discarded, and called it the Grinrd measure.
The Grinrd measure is 0.650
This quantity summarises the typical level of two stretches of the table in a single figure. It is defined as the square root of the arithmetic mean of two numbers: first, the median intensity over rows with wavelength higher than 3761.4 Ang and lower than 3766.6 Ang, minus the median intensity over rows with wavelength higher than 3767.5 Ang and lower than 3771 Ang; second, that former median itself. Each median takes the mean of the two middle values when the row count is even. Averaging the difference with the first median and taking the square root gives 0.549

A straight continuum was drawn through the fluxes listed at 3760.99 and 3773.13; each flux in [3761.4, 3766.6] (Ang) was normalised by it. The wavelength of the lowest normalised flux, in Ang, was 3766.19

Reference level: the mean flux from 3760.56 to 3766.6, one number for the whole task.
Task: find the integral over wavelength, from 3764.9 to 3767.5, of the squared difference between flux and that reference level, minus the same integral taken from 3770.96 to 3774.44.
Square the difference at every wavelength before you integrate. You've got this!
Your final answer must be -0.0098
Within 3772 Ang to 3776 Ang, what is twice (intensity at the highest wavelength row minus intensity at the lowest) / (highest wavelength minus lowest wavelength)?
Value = 0.010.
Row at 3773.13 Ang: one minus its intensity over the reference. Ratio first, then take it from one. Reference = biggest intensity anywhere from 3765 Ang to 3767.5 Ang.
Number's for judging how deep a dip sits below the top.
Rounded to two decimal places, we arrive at -0.09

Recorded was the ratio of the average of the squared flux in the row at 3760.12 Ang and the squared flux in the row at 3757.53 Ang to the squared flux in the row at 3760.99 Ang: 1.06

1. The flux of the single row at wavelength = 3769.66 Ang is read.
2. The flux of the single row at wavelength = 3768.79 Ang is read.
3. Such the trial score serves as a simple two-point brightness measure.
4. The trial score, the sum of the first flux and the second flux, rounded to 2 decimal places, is 1.16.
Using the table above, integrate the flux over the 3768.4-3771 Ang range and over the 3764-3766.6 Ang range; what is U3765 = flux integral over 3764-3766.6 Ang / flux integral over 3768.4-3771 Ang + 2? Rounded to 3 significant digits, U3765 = 3.01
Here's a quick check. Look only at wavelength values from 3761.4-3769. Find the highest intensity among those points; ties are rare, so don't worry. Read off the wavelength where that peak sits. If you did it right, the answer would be 3764.45 Ang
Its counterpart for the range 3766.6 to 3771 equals 3770.53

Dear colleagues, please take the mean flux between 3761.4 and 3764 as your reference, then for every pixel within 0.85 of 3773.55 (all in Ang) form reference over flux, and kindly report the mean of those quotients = 0.90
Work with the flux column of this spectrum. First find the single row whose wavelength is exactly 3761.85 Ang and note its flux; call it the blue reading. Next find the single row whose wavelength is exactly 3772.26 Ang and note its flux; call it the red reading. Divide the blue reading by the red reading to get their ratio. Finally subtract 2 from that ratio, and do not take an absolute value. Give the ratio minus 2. -1.09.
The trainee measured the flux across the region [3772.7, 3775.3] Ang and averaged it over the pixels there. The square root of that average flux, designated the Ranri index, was 0.808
